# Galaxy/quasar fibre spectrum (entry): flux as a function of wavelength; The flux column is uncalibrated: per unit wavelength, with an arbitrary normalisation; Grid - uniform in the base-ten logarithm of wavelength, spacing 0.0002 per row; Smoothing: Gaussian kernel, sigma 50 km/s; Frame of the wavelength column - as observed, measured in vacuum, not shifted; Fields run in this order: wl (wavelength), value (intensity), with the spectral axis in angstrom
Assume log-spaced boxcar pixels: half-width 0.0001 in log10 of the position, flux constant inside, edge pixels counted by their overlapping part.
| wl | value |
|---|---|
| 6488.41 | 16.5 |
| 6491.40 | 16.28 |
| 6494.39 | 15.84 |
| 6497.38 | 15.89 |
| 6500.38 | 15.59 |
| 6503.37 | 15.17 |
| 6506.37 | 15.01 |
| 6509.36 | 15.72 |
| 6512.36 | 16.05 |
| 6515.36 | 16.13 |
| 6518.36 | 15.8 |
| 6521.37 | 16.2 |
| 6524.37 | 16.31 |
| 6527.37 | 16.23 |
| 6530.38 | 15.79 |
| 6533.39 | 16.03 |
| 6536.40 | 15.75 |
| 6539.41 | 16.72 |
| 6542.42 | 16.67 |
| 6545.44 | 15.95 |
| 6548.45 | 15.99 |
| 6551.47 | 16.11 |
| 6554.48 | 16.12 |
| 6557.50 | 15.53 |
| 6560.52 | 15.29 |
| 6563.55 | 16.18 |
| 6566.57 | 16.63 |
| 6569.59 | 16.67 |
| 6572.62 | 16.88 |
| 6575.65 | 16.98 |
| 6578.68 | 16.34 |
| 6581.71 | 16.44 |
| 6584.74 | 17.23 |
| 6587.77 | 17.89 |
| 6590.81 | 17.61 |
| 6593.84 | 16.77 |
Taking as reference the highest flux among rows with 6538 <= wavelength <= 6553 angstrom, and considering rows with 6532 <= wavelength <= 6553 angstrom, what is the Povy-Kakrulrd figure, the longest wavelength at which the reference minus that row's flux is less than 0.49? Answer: 6542.42 angstrom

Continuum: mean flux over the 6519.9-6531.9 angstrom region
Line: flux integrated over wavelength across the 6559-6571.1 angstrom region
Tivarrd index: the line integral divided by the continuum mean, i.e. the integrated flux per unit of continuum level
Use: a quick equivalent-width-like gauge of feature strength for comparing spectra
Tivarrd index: 12.1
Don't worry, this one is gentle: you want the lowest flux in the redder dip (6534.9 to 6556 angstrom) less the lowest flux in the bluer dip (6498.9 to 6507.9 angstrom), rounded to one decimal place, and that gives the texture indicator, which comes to 0.7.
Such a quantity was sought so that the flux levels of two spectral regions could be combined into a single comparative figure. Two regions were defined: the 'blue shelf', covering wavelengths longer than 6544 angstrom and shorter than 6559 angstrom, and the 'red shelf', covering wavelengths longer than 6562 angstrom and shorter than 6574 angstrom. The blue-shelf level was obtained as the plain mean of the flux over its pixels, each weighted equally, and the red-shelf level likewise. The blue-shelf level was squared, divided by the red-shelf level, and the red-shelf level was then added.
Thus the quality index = 31.9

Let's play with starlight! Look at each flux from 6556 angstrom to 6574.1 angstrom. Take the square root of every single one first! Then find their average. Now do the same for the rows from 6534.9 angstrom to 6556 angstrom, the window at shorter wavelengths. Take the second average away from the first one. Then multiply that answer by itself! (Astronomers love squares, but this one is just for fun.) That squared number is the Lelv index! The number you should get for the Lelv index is 0.000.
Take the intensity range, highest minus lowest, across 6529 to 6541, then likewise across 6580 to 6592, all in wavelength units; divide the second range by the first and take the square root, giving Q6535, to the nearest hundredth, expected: 1.22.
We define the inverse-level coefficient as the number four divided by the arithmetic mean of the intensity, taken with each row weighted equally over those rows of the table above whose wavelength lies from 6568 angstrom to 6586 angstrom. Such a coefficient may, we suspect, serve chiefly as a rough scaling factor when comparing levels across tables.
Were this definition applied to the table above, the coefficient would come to 0.239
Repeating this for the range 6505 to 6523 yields 0.253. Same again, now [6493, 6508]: 0.258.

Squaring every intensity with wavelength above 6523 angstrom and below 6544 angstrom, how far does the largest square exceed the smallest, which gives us 31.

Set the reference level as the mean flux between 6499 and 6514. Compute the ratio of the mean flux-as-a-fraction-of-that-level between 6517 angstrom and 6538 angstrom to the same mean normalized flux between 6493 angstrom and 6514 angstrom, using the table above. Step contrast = 1.03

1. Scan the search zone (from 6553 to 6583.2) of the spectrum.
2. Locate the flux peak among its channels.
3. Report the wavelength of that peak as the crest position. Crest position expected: 6575.65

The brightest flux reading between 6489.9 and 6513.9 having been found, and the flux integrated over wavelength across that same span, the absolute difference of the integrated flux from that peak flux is 360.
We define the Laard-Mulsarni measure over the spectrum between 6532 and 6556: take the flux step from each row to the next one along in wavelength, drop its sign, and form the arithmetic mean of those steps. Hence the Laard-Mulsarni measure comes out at 0.313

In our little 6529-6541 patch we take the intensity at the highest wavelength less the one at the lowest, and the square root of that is 1.0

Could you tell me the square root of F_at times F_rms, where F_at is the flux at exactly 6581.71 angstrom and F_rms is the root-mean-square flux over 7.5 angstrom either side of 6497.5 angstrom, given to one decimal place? 16.1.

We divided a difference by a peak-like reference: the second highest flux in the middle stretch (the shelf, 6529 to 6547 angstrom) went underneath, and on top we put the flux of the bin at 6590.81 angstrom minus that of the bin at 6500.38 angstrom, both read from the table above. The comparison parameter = 0.12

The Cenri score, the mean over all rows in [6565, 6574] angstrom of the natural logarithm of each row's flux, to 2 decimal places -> 2.82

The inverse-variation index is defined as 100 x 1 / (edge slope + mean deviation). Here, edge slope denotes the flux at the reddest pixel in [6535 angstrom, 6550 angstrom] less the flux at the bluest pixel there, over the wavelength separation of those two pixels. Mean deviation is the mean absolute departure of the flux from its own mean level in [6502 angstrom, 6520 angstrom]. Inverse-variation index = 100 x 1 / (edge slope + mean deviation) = 256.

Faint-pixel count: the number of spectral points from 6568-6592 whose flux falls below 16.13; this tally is 0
